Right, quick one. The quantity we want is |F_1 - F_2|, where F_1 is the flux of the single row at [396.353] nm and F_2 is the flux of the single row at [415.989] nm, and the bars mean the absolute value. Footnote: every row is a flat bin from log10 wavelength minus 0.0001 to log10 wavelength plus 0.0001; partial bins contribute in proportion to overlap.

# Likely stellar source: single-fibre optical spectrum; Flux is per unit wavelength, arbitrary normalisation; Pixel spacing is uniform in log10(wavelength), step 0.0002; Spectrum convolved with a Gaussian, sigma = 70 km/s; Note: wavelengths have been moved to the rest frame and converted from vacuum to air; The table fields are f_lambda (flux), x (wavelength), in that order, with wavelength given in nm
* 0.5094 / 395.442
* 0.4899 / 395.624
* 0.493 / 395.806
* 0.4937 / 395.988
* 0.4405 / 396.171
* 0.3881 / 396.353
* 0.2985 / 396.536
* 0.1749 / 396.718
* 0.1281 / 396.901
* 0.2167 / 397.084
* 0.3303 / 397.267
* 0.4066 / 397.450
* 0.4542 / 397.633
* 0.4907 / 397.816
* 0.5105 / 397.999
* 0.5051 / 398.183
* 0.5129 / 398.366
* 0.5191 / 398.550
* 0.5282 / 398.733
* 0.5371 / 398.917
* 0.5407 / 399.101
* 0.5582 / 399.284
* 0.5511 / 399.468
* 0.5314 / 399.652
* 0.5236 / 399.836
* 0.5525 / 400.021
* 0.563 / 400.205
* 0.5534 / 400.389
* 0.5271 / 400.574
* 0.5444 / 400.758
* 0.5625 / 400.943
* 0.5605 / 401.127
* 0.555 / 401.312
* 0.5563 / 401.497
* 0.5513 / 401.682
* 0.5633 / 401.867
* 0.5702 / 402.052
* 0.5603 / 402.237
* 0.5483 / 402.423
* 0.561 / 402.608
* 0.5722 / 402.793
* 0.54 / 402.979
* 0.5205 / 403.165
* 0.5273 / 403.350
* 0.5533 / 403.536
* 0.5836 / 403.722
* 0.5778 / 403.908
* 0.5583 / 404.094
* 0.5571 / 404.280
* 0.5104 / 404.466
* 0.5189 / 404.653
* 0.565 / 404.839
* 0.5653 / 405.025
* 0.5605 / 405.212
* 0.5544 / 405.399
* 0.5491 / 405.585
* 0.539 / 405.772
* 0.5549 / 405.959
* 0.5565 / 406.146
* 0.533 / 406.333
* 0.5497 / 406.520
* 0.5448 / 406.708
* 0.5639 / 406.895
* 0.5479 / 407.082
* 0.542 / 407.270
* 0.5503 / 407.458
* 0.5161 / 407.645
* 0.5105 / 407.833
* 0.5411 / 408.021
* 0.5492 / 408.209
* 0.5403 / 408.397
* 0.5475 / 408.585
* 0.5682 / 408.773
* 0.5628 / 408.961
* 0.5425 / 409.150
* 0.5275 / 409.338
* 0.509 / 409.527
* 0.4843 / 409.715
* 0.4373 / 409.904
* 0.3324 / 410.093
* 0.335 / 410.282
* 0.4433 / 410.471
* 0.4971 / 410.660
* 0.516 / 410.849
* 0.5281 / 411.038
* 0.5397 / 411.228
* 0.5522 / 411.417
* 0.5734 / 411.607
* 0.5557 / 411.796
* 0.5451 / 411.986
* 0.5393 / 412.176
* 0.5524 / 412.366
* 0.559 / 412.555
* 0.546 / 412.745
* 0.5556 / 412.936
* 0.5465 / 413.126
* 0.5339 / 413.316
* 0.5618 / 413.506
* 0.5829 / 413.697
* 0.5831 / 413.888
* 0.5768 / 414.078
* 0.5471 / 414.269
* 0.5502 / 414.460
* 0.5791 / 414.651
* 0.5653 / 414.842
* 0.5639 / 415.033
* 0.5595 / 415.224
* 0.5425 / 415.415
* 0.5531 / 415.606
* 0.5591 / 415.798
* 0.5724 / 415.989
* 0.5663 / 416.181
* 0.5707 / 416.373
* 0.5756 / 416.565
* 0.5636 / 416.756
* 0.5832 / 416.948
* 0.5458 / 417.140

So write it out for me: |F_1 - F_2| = 0.18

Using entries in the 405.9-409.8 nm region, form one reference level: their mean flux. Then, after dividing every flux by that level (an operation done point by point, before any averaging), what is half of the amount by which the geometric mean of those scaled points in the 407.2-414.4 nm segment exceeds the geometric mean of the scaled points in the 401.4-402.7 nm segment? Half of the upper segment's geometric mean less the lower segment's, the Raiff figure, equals -0.032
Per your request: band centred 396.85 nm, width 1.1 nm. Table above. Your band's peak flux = 0.3881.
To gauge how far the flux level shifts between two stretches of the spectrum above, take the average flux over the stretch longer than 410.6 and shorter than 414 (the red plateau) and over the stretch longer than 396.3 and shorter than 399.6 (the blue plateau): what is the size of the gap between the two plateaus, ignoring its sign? 0.12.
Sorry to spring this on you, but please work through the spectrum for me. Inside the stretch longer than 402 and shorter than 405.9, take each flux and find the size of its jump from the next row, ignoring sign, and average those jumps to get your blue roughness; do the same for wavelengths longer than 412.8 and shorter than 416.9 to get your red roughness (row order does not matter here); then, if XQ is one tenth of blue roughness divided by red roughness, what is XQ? 0.14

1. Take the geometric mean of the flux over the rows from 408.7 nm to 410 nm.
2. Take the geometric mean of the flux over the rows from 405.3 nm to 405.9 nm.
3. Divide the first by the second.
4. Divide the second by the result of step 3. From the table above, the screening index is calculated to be 0.58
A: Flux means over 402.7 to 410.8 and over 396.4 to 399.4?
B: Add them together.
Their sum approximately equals 0.95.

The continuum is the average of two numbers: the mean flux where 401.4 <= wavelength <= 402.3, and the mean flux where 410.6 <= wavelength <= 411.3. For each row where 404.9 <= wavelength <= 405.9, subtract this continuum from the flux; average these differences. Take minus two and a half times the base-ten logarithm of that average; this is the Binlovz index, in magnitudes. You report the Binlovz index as 4.7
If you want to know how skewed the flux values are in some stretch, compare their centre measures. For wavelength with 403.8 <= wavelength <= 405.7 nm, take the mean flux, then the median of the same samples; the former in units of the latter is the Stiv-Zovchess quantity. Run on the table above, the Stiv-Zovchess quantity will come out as 0.99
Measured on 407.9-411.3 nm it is 0.95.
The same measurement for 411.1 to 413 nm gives 1.00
